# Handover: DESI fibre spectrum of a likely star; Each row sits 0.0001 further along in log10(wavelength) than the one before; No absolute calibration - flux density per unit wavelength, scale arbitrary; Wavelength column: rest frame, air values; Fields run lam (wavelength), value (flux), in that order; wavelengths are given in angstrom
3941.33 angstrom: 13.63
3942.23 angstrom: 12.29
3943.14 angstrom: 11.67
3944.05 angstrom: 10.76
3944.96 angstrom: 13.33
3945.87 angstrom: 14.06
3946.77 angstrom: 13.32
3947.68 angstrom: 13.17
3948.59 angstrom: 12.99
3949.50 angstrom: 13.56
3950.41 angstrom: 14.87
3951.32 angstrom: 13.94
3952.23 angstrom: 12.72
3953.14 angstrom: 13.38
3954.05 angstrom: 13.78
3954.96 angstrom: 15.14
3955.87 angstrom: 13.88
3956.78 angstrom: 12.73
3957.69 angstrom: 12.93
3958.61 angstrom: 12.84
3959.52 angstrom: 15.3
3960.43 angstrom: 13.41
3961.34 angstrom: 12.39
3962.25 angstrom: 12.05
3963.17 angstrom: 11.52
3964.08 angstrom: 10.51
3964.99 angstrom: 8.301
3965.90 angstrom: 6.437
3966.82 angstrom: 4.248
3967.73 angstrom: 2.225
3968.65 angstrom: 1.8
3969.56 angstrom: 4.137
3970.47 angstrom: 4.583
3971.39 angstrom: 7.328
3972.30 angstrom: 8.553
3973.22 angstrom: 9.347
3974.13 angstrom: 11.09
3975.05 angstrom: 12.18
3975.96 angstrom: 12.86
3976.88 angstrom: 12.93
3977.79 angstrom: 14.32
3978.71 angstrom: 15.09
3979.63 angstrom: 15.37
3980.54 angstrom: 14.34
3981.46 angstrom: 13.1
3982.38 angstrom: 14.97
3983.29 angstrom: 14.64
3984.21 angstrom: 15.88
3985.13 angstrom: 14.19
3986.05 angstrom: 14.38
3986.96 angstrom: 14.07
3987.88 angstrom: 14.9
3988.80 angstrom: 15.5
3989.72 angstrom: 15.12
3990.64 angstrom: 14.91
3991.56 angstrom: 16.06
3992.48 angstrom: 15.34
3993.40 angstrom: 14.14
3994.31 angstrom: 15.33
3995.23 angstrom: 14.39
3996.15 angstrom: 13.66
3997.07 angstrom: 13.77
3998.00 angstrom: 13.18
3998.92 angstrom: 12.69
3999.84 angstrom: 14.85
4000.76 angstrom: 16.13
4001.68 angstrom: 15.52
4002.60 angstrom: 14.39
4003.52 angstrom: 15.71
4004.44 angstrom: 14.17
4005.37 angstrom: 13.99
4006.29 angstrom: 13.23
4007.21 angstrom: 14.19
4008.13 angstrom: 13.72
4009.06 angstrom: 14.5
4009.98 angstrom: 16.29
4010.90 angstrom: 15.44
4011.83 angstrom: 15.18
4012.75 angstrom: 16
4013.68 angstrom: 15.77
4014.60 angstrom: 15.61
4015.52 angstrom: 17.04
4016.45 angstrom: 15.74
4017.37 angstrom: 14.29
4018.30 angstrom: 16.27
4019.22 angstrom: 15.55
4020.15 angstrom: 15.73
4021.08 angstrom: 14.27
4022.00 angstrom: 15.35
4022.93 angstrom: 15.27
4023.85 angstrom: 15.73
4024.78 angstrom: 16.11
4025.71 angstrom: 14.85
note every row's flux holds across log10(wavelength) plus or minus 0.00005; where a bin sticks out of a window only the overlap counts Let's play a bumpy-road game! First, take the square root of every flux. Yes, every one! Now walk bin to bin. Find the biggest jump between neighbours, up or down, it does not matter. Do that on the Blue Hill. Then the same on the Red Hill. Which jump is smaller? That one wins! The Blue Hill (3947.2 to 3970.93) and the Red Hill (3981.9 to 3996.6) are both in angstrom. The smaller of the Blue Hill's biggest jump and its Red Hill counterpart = 0.218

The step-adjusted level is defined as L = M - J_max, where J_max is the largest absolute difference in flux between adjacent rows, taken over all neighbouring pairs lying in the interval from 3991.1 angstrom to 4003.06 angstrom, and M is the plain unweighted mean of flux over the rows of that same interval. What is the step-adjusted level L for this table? 12.4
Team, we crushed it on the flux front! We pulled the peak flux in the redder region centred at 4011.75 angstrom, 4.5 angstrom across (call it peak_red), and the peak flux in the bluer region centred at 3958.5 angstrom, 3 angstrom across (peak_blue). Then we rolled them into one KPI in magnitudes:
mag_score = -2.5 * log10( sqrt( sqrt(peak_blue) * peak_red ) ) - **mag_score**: -2.26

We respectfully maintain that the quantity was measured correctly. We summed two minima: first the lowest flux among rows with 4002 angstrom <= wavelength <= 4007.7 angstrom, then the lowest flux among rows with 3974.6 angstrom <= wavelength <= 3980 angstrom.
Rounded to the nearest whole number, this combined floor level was 25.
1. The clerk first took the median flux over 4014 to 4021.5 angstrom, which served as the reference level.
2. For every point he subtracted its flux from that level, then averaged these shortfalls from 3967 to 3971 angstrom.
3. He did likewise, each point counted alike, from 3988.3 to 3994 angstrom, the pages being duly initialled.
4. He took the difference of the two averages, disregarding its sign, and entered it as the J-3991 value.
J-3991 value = 12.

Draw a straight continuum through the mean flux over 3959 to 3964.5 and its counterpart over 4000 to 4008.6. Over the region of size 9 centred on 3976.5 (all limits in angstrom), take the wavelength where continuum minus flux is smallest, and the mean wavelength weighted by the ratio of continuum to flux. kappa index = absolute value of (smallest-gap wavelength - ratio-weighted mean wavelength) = 3.7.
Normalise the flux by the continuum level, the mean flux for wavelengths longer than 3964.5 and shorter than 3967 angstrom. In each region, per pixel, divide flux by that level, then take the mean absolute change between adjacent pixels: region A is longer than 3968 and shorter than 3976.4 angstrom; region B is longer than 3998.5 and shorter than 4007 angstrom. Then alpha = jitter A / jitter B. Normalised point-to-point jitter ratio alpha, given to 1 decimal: 1.2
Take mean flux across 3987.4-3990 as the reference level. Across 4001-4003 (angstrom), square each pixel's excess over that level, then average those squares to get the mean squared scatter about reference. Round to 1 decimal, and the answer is 0.4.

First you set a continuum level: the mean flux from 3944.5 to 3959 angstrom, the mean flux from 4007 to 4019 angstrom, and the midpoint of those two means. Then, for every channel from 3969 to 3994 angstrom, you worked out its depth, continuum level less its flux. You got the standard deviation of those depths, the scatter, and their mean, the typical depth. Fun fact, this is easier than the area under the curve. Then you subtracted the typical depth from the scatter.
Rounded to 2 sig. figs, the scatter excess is 1.7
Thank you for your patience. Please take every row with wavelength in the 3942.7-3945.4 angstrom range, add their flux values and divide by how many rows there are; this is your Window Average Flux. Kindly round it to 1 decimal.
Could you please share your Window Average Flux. 11.9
